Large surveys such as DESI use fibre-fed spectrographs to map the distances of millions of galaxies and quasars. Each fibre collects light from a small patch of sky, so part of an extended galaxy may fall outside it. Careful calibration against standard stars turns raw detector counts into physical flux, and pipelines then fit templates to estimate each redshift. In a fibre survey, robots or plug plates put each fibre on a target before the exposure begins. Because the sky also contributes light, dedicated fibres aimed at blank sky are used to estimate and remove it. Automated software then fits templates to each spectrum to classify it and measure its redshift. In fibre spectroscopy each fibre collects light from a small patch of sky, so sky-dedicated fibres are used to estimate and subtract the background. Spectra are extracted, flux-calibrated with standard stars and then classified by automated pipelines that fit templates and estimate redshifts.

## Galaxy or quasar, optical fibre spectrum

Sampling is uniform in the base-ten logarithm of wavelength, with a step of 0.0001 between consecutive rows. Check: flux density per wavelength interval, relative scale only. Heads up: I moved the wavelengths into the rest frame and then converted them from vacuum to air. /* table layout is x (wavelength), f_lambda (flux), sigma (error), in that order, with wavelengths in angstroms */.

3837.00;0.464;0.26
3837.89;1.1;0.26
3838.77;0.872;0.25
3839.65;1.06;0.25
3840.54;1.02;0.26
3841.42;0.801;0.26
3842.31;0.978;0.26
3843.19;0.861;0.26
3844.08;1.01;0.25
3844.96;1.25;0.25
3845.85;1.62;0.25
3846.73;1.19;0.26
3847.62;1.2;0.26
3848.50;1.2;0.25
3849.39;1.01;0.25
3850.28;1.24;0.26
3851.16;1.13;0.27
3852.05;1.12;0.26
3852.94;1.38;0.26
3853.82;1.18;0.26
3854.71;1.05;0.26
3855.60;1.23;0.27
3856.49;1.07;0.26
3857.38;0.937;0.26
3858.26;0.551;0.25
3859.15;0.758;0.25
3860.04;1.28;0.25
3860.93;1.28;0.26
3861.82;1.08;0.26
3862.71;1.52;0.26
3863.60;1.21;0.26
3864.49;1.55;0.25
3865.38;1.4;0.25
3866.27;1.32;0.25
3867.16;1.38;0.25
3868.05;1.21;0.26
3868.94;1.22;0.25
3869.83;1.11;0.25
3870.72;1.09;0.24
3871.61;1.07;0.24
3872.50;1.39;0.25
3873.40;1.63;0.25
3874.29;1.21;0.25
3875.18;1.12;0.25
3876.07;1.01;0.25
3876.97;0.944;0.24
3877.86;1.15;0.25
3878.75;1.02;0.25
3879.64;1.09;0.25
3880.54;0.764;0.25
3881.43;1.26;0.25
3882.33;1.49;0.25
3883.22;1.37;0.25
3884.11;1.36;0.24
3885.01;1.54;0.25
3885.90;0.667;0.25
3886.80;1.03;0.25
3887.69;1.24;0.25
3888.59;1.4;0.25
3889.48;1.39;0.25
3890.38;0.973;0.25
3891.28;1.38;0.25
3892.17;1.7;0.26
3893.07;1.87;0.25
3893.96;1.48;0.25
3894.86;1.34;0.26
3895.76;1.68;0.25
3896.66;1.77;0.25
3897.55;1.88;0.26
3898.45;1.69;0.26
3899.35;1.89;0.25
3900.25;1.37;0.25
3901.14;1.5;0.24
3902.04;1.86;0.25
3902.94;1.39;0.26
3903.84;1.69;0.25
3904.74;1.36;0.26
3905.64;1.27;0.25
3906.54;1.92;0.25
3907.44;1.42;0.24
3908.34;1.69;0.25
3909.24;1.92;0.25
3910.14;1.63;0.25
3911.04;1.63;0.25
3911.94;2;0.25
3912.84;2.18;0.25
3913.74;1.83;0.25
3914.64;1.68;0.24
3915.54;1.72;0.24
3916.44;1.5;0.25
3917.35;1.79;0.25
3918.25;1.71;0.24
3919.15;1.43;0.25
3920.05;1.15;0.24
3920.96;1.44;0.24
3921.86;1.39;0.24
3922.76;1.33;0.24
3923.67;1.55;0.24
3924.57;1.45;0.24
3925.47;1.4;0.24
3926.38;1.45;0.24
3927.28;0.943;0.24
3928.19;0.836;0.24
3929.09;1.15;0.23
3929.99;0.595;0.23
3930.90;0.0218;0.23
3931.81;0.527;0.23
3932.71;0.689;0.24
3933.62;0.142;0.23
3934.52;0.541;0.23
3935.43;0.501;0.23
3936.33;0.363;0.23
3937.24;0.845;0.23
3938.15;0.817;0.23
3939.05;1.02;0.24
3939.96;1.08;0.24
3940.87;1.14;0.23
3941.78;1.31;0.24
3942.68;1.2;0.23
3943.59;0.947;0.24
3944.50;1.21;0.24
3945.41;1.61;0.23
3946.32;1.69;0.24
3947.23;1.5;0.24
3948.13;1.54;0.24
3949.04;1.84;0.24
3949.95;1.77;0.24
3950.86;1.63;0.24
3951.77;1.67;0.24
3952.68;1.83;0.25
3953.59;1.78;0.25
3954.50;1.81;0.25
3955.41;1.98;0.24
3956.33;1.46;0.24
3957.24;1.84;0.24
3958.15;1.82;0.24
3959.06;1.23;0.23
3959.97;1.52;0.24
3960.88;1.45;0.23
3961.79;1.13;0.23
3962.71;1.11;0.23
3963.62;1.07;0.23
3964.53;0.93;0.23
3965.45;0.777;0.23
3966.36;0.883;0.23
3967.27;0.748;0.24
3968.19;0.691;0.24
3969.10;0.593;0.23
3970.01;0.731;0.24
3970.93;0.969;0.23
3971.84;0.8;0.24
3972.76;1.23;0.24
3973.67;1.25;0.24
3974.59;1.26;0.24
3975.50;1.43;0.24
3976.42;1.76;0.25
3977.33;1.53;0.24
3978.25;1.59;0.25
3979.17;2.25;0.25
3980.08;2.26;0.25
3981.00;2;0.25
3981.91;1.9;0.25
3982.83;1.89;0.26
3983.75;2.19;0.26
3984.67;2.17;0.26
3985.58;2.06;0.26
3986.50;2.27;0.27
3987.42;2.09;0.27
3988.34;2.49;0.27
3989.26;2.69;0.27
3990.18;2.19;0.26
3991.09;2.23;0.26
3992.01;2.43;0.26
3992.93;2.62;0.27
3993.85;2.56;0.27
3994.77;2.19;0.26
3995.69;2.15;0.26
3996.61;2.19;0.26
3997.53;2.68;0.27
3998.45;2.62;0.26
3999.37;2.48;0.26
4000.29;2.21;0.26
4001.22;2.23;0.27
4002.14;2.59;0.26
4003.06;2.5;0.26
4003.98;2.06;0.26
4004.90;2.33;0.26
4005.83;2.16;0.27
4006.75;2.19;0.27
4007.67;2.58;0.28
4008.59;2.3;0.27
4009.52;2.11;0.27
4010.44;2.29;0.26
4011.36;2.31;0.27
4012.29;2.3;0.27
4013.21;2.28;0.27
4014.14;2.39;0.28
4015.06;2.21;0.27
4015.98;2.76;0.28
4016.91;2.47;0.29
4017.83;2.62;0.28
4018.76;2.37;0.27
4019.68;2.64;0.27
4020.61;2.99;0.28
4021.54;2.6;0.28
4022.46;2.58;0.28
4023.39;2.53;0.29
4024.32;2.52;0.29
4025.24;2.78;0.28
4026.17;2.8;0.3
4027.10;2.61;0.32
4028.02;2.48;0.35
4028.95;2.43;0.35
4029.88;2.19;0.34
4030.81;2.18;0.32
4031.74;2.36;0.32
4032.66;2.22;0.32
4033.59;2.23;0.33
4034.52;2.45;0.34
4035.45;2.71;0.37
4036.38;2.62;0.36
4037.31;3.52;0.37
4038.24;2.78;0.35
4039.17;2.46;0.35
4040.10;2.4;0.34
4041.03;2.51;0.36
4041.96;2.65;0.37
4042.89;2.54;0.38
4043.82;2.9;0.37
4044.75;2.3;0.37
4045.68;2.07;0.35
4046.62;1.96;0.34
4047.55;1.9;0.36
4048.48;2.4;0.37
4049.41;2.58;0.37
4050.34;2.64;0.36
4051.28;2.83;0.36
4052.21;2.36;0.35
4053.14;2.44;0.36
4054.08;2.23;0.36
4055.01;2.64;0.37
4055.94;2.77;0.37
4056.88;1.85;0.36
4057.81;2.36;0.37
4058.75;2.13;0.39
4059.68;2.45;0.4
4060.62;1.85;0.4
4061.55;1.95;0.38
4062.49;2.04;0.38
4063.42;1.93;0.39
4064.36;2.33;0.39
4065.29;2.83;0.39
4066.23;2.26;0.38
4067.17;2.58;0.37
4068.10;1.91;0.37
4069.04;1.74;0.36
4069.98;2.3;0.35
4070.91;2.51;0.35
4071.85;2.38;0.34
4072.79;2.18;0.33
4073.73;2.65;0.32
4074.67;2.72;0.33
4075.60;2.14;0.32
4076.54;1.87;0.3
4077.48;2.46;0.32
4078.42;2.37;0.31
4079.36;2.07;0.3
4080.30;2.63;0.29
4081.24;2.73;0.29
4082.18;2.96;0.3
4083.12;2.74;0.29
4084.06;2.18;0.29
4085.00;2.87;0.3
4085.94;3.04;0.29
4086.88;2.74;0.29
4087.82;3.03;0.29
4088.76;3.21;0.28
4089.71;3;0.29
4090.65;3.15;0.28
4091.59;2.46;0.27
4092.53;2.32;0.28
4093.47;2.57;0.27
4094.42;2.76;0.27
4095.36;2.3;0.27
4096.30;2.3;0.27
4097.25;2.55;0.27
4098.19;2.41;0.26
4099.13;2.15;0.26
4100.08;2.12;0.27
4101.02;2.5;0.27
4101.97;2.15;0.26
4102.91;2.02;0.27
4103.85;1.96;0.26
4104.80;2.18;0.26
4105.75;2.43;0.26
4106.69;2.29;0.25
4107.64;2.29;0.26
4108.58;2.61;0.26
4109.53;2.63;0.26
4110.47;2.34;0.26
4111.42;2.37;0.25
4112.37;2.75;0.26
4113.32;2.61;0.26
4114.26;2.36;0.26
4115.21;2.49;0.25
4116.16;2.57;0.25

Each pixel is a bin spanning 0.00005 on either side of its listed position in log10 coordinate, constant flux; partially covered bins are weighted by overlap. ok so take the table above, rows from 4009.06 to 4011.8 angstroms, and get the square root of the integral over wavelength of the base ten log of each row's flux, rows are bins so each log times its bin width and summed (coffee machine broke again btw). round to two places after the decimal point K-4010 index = 0.98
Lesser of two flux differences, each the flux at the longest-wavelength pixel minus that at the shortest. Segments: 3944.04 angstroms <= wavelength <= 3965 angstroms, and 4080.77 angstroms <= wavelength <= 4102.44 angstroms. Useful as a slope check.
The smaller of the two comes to -0.58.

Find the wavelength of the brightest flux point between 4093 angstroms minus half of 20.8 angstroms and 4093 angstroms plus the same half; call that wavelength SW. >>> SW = 4088.76 angstroms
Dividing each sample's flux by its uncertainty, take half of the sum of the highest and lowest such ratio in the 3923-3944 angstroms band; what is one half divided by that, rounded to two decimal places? 0.15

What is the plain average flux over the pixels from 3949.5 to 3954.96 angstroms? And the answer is 1.7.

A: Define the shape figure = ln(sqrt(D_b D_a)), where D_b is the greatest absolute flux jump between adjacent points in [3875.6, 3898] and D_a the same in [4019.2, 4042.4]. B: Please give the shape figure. -0.12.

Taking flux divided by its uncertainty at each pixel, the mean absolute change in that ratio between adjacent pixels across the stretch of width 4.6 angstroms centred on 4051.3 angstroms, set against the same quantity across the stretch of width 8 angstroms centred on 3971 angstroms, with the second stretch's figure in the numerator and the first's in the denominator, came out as 1.2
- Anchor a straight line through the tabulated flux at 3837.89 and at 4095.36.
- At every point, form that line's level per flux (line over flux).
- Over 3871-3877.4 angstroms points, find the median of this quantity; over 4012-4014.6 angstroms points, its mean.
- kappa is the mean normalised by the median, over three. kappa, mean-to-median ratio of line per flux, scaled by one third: 0.242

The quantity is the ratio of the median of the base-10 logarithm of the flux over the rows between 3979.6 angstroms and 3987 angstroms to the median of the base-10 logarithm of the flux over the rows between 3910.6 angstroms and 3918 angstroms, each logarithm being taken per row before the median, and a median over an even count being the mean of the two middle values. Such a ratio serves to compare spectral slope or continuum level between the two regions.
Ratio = 1.3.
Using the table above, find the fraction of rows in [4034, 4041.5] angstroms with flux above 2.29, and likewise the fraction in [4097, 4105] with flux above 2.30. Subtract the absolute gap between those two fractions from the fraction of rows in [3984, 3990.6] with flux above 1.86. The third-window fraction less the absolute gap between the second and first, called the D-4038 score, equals 0.3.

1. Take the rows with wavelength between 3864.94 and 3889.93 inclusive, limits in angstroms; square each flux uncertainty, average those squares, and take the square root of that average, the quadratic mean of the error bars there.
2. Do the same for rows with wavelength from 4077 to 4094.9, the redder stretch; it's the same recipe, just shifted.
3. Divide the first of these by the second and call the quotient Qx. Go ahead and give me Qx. 0.86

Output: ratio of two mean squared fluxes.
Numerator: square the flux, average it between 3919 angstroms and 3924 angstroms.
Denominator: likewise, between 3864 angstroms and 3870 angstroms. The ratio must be 1.1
